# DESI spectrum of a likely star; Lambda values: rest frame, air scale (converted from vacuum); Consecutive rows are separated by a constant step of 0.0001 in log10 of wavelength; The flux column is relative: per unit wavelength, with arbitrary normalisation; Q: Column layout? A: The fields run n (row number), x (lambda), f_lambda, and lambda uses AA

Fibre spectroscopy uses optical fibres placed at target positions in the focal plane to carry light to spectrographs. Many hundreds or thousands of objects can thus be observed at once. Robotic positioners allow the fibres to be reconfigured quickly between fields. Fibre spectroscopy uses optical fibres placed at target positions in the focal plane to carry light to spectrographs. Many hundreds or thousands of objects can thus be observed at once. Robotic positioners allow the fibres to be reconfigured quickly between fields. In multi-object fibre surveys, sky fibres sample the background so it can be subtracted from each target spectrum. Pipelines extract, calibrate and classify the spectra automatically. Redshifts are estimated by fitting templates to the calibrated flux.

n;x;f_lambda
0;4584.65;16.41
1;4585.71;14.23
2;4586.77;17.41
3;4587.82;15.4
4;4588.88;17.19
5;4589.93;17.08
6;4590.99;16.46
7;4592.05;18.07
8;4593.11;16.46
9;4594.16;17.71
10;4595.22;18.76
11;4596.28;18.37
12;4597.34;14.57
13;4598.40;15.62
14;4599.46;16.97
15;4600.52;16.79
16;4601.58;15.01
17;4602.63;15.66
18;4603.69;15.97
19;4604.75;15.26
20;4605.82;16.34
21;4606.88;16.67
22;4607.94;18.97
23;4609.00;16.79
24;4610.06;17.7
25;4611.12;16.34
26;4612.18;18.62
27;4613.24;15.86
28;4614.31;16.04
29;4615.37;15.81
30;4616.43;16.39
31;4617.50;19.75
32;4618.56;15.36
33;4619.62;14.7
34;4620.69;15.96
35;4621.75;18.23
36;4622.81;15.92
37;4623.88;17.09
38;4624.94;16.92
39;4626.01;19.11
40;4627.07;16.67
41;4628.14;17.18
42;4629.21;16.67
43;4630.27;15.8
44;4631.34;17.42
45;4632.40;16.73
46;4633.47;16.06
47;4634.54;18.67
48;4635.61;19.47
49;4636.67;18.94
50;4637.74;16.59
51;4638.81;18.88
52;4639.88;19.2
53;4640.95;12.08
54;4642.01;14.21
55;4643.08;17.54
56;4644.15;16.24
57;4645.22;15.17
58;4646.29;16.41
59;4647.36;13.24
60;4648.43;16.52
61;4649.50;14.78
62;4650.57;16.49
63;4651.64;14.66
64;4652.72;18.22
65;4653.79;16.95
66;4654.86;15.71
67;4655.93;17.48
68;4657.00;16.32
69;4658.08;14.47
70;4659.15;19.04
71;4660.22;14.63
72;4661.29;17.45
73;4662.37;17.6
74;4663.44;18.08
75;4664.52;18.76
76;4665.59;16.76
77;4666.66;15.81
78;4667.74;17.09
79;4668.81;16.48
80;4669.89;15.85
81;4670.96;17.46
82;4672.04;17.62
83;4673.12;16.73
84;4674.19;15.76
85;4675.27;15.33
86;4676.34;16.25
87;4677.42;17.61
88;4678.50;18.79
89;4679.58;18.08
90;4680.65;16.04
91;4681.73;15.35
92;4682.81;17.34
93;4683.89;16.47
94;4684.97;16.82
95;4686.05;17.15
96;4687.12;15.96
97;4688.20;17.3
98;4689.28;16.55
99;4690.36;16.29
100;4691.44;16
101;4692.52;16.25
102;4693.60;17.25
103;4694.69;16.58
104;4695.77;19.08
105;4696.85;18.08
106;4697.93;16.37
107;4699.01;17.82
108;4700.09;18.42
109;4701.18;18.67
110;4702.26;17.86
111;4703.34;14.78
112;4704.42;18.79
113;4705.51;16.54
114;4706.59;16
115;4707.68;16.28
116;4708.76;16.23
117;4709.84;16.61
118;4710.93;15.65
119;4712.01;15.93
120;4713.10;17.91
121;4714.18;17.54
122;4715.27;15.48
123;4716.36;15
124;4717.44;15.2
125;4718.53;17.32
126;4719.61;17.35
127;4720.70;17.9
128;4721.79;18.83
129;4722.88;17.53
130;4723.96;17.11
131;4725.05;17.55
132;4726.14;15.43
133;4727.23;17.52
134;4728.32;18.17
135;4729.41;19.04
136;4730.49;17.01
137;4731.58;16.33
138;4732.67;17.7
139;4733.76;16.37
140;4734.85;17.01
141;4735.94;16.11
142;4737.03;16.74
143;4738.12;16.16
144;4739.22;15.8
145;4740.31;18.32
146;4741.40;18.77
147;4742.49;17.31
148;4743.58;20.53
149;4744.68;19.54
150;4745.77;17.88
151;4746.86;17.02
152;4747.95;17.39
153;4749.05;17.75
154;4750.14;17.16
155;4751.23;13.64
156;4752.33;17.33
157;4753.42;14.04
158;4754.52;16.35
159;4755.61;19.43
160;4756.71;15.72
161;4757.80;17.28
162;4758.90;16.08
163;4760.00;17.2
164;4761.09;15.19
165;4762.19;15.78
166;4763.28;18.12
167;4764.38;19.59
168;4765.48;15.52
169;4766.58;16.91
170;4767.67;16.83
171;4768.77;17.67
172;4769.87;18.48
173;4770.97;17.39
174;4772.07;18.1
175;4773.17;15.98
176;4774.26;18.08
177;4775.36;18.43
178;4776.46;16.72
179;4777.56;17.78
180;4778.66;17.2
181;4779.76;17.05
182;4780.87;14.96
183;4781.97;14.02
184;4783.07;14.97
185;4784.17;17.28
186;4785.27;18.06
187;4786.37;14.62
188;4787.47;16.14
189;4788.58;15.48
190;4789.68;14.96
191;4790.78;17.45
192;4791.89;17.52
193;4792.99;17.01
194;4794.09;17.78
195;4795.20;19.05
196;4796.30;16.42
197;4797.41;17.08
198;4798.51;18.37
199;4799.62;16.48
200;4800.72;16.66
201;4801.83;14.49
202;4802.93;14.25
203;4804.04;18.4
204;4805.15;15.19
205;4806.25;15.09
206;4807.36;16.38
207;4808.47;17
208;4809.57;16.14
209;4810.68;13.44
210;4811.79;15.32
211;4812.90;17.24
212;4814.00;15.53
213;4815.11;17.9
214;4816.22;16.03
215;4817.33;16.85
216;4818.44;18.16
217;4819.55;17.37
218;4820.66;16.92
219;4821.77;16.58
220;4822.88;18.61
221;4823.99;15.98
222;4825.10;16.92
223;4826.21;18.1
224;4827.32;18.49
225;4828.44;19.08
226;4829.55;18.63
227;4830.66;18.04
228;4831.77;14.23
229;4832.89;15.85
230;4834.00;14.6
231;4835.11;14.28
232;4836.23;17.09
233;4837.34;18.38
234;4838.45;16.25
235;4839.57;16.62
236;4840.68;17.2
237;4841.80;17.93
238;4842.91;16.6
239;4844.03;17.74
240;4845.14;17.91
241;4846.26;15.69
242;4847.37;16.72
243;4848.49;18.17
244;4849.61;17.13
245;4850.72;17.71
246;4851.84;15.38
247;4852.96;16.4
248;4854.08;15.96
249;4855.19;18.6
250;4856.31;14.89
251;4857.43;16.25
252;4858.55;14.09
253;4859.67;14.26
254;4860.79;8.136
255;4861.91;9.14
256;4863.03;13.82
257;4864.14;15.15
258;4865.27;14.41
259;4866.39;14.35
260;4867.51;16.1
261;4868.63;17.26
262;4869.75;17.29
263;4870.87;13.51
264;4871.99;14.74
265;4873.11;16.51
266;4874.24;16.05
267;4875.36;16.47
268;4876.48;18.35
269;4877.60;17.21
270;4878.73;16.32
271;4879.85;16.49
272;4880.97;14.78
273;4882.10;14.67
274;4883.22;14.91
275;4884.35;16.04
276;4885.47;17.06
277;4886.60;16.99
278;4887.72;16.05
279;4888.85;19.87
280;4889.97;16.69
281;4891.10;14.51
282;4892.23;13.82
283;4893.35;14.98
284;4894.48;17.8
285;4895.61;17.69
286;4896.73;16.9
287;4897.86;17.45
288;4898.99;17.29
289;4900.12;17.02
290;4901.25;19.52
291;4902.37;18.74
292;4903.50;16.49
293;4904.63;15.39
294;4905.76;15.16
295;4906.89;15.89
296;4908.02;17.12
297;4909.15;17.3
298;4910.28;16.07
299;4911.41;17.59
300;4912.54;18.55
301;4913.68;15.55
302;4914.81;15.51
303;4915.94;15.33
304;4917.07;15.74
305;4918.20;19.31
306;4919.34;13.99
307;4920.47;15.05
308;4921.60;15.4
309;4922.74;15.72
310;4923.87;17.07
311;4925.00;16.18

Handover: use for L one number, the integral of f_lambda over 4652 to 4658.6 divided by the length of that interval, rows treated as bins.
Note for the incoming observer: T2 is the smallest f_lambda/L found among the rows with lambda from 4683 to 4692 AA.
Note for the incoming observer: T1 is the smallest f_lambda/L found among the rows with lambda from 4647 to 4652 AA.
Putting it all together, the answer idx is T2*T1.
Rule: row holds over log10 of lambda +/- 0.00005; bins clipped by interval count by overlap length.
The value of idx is 0.78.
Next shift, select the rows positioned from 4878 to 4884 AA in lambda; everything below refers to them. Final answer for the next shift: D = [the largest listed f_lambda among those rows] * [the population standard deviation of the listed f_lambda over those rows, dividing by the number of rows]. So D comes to 13.2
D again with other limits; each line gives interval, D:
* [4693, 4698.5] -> 19.1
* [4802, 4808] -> 26.5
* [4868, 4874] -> 25.9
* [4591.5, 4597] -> 14.8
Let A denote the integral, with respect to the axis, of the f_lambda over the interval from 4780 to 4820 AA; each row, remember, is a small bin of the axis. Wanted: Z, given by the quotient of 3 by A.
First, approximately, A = 655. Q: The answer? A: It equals 0.005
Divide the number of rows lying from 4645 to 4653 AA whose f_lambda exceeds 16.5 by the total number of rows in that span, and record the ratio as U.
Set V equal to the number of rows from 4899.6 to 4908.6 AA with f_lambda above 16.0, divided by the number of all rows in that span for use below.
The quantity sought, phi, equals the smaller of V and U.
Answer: 0.25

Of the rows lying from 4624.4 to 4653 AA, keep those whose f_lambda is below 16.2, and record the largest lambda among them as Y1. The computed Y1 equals 4651.64 AA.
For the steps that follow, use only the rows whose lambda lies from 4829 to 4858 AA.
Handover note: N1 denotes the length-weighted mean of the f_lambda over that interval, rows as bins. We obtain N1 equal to 16.7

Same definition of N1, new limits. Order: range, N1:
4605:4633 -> 16.9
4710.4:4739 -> 16.9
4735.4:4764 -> 17.0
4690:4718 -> 16.8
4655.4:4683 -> 16.8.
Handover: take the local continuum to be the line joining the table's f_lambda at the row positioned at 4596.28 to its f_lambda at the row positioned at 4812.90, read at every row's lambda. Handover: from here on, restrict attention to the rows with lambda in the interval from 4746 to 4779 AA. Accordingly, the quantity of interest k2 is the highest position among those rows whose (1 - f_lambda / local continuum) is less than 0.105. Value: 4778.66 AA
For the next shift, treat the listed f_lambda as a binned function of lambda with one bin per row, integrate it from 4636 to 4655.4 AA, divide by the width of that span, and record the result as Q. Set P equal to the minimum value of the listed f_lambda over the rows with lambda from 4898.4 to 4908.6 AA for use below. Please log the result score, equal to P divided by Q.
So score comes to 0.93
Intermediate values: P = 15.16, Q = 16.2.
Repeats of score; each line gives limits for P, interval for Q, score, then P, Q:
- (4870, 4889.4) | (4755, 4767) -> 0.80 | 13.51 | 17.0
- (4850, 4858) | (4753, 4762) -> 0.91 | 14.89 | 16.4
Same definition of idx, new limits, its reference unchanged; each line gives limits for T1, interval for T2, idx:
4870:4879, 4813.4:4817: 0.77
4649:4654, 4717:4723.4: 0.82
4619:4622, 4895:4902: 0.92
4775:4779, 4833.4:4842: 0.88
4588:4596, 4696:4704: 0.90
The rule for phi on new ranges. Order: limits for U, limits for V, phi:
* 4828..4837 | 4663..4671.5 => 0.50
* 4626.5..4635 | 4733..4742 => 0.75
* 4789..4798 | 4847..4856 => 0.75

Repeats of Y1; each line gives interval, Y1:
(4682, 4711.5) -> 4710.93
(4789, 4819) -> 4816.22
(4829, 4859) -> 4858.55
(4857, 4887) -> 4884.35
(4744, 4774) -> 4773.17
